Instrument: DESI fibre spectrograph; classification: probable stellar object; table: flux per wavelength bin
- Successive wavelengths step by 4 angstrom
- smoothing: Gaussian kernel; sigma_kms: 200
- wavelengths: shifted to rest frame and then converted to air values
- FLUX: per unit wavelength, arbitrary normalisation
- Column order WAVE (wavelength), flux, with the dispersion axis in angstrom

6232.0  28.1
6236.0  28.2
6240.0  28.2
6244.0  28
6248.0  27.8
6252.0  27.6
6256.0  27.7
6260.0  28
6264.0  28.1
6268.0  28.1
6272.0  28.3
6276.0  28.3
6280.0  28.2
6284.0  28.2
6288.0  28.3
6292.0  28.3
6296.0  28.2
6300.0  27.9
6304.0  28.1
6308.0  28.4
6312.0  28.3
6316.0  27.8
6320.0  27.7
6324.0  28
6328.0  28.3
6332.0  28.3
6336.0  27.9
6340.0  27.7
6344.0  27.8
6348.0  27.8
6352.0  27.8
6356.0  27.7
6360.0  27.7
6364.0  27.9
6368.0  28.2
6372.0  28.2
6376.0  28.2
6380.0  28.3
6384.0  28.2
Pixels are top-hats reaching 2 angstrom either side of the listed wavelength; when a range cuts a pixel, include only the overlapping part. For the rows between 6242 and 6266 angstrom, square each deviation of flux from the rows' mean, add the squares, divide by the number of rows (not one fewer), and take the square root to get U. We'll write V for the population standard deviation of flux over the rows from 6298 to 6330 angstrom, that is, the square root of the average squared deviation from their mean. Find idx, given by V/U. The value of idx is 1.33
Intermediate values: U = 0.18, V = 0.24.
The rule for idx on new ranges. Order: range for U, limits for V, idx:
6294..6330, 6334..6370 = 0.65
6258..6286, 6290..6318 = 2.00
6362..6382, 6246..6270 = 1.44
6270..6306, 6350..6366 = 0.66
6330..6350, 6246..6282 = 1.16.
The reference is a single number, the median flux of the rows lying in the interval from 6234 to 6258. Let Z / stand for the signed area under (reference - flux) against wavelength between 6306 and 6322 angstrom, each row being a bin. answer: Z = -2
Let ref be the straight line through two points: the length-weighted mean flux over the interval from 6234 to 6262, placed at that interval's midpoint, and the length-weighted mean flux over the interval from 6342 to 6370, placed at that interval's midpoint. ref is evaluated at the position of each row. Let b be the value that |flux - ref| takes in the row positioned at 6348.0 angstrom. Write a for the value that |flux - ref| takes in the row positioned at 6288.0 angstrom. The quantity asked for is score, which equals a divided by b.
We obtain 8.2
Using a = 0.40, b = 0.05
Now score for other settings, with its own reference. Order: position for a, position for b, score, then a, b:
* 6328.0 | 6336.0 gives 10.5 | 0.43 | 0.04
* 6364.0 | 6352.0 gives 1.4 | 0.06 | 0.05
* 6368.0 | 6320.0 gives 2.1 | 0.37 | 0.17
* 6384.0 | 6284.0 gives 1.3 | 0.38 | 0.30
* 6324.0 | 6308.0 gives 0.3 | 0.13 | 0.52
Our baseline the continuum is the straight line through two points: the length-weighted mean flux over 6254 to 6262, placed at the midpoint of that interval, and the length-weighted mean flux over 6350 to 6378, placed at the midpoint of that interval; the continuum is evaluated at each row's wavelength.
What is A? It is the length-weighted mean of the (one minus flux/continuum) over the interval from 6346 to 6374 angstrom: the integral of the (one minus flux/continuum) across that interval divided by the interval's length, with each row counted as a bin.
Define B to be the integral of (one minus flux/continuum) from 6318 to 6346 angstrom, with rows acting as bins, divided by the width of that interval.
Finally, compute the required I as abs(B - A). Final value 0.0031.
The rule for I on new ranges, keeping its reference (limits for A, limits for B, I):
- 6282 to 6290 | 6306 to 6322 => 0.0082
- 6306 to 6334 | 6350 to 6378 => 0.0072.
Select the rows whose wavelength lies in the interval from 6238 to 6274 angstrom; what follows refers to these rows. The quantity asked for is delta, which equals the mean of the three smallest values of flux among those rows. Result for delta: 27.70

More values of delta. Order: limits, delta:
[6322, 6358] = 27.73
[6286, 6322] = 27.80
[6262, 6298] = 28.13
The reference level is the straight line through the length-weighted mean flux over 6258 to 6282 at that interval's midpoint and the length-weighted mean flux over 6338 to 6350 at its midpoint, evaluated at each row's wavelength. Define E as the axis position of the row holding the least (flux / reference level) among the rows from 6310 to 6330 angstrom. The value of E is 6320.0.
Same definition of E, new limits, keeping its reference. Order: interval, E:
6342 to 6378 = 6356.0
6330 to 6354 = 6340.0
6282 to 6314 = 6300.0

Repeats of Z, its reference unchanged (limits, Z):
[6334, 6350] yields 2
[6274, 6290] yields -6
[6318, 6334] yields -3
